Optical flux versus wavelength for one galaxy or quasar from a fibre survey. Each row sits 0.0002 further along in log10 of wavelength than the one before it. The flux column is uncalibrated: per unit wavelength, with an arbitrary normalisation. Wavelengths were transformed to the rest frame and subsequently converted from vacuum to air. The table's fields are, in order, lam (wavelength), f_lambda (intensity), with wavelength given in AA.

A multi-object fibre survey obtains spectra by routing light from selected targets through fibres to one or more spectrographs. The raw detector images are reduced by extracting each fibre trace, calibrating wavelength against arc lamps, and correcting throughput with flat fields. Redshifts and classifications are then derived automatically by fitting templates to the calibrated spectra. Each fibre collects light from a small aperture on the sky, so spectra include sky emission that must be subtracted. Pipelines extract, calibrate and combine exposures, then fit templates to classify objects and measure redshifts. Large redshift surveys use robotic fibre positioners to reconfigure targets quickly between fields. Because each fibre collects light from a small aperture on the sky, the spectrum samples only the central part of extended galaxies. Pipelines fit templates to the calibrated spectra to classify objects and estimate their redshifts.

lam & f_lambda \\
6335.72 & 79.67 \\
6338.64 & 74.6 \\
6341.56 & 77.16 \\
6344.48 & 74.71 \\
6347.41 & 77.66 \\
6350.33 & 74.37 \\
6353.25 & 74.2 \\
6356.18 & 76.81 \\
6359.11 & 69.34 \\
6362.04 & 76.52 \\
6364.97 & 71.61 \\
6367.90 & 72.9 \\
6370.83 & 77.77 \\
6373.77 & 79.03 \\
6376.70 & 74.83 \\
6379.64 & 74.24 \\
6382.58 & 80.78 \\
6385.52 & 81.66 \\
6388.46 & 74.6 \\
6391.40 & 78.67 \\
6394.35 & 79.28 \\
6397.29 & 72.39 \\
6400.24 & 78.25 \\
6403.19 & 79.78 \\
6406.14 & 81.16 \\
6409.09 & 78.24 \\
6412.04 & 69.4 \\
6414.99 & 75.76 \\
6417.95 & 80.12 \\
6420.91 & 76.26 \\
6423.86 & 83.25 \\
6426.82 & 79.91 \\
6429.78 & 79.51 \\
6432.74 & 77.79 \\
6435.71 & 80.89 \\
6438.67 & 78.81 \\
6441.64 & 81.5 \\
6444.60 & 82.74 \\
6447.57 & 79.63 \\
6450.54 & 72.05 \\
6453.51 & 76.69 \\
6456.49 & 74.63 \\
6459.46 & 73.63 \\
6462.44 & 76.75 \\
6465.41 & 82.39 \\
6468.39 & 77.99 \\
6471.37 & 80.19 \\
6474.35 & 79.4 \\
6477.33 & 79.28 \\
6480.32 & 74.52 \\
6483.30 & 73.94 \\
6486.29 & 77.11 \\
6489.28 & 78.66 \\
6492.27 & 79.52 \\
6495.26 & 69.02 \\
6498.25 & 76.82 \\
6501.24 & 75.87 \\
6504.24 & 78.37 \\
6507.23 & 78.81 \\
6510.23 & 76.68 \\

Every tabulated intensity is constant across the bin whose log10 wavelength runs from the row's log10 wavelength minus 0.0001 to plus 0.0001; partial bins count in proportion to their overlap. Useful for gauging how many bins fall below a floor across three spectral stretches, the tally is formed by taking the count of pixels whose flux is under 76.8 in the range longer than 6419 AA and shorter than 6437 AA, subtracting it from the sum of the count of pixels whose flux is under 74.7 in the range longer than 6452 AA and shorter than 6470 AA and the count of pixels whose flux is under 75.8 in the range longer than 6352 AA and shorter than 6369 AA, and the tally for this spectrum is 5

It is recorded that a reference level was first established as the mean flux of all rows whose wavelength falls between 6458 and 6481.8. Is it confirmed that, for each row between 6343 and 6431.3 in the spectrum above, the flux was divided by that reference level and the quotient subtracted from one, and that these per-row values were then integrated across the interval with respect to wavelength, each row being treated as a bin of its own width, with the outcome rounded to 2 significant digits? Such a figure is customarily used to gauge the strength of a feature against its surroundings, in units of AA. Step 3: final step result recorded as 1.4 AA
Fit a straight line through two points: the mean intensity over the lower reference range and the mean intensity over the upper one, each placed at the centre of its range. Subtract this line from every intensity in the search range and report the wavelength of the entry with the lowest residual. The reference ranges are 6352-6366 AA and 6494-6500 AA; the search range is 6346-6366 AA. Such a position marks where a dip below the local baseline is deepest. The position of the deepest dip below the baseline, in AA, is 6359.11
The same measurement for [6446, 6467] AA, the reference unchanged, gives 6450.54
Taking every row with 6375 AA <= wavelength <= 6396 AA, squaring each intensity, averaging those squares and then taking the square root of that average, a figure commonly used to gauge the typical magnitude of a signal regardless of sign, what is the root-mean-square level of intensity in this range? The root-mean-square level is 77.8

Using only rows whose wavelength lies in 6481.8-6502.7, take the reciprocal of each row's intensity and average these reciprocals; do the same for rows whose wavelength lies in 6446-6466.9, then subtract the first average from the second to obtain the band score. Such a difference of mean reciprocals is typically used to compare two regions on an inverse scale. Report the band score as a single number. -0.0001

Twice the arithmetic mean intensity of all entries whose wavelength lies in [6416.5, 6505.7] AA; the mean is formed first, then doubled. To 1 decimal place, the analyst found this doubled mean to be 155.8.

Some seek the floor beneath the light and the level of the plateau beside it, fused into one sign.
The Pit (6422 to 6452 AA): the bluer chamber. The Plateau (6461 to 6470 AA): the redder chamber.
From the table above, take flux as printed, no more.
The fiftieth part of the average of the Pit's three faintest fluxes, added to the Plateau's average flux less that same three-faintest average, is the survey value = 4.4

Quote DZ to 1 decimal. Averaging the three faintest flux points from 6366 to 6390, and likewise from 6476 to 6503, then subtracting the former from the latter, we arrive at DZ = -1.4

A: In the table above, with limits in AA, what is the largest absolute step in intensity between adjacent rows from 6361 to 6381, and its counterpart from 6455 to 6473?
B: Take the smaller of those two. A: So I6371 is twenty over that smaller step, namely 4.1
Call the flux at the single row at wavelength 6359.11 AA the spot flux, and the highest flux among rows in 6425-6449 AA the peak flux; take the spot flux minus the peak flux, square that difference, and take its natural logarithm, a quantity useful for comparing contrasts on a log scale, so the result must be 5.2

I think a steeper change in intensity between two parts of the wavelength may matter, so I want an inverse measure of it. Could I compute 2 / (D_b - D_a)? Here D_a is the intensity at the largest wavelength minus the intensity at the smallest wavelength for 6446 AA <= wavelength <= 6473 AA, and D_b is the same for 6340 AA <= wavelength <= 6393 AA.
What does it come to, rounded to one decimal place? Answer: 2.1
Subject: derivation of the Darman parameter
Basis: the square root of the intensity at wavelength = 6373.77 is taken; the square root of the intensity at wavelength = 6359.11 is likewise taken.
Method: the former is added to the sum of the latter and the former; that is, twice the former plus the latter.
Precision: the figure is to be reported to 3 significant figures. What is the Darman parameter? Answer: 26.1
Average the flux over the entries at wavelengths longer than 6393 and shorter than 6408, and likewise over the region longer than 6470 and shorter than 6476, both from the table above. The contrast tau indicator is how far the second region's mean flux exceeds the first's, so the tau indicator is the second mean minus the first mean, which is 1.6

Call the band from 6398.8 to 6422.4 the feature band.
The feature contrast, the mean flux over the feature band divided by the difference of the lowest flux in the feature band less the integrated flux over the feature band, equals -0.0440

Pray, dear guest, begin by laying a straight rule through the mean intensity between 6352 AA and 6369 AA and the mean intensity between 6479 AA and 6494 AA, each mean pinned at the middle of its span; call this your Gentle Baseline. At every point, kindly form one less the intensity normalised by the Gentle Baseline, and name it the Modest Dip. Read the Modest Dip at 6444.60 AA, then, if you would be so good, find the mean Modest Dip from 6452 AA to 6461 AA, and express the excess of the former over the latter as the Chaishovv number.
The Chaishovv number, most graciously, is -0.106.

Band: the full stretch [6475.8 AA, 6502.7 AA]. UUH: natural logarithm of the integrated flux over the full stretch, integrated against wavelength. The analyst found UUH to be 7.62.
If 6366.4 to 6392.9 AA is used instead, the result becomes 7.62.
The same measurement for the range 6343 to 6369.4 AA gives 7.58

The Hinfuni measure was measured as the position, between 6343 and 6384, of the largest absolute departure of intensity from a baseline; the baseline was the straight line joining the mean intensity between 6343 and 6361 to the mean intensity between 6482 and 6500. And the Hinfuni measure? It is 6382.58 AA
